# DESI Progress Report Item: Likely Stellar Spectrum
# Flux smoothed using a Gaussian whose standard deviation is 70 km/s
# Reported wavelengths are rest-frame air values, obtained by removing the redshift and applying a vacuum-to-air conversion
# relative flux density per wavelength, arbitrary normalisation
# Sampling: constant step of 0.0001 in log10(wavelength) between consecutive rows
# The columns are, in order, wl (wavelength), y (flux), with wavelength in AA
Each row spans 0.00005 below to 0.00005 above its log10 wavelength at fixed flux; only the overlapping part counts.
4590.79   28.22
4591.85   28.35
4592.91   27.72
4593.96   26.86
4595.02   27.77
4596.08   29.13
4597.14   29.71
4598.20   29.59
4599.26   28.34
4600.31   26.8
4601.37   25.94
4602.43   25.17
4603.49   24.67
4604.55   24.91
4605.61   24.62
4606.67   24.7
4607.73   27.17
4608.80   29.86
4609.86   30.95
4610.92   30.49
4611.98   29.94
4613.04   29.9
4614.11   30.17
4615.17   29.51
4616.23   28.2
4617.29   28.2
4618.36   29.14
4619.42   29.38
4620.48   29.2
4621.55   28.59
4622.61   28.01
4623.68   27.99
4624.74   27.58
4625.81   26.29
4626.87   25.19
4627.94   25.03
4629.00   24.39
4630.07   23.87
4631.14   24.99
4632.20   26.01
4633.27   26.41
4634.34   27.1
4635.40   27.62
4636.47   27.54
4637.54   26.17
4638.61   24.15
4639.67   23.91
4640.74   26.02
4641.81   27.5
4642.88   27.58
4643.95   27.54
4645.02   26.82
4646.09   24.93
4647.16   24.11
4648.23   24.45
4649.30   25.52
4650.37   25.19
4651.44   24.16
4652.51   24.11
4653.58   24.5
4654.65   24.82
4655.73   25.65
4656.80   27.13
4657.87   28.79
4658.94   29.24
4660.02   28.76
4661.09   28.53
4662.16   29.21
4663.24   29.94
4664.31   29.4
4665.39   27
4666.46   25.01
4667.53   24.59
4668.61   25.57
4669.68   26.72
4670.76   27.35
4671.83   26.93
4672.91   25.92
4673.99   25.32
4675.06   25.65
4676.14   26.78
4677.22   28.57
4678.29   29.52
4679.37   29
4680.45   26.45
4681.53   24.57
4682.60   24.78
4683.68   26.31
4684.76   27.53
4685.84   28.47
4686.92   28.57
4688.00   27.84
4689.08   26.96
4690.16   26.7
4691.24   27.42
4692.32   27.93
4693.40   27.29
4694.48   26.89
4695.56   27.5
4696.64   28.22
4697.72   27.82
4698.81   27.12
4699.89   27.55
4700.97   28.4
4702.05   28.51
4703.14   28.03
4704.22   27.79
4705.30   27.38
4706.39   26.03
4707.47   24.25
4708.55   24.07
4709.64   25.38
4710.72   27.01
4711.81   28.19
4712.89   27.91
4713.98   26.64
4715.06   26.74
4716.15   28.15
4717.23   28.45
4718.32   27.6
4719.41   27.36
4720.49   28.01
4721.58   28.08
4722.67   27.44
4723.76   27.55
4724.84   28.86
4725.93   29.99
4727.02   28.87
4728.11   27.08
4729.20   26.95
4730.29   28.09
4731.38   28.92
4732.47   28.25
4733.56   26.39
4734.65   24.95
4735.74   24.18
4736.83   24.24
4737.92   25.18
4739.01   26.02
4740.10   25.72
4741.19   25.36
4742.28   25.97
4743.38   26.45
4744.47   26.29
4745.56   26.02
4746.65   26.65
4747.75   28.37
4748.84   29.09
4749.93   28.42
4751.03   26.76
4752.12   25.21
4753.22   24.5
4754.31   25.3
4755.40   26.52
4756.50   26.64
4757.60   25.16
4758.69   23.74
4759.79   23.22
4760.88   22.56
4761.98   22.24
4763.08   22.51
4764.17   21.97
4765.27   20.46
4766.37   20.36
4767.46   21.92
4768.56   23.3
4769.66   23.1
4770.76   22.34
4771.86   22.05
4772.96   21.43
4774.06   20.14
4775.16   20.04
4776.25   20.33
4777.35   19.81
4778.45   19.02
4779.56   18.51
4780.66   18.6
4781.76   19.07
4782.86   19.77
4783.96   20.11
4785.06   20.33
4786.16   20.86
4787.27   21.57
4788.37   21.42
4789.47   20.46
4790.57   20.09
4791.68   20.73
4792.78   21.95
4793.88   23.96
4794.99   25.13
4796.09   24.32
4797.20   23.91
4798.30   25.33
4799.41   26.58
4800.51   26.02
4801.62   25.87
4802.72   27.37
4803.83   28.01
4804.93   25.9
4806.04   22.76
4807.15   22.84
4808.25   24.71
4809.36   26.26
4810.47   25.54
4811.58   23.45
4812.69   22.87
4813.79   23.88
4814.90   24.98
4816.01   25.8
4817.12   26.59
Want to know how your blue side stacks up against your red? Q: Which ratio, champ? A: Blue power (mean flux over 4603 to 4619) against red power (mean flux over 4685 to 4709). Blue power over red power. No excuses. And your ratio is 1.03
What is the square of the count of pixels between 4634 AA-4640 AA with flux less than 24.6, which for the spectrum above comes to 4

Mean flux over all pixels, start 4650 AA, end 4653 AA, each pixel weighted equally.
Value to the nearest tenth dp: 24.5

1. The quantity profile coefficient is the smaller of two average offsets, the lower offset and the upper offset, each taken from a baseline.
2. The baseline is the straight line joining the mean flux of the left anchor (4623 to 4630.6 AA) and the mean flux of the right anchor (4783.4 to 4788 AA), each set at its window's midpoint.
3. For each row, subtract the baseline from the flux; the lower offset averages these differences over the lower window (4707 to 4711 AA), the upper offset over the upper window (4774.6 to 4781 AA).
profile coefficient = -1.6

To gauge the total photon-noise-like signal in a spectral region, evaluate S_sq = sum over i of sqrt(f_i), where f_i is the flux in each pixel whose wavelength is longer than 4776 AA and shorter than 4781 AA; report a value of 21.9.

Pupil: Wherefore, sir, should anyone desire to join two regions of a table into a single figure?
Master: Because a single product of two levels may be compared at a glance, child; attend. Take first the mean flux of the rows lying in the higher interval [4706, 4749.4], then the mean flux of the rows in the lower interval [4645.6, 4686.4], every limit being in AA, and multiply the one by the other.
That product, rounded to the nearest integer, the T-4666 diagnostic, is 716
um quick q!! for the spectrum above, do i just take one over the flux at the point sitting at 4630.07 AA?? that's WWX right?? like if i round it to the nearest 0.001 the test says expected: 0.042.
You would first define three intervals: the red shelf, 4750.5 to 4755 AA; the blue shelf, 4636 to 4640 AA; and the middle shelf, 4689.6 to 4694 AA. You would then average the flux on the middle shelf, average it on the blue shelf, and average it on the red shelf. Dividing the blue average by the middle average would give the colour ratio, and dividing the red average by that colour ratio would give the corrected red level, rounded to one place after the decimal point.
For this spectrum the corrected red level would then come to 27.3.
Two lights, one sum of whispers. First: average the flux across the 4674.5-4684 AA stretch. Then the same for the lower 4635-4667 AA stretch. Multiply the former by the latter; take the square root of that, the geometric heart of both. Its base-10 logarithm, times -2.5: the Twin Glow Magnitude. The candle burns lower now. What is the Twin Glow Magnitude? -3.57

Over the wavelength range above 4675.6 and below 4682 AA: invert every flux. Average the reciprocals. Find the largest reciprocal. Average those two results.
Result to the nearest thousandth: 0.039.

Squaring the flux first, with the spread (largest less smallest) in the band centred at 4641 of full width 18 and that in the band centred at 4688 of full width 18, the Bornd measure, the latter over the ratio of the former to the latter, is 295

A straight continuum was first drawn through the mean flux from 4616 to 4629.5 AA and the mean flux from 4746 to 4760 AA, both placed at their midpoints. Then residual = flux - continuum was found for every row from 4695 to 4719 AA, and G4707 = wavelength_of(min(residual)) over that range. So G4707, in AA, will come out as 4708.55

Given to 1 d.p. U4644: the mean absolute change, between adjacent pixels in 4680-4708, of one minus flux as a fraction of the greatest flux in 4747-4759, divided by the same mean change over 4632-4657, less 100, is -99.1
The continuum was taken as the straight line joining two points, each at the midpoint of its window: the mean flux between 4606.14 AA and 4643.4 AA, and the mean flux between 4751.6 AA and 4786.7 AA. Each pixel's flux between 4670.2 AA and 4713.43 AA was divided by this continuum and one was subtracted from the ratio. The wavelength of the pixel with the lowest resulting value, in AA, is 4681.53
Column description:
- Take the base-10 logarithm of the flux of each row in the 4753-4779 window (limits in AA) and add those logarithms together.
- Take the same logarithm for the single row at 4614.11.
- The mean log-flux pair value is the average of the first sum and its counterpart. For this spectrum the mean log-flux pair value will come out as 17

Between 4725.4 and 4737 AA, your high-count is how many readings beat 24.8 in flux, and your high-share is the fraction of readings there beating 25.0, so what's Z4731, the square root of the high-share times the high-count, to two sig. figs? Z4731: 2.6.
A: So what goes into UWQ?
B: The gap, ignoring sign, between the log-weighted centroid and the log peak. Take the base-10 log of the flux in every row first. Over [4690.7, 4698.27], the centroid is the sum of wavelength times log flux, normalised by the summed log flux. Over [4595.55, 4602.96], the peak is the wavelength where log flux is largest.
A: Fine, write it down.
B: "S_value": 97.3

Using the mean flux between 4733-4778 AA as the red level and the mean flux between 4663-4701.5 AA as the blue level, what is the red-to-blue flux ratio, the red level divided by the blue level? 0.89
